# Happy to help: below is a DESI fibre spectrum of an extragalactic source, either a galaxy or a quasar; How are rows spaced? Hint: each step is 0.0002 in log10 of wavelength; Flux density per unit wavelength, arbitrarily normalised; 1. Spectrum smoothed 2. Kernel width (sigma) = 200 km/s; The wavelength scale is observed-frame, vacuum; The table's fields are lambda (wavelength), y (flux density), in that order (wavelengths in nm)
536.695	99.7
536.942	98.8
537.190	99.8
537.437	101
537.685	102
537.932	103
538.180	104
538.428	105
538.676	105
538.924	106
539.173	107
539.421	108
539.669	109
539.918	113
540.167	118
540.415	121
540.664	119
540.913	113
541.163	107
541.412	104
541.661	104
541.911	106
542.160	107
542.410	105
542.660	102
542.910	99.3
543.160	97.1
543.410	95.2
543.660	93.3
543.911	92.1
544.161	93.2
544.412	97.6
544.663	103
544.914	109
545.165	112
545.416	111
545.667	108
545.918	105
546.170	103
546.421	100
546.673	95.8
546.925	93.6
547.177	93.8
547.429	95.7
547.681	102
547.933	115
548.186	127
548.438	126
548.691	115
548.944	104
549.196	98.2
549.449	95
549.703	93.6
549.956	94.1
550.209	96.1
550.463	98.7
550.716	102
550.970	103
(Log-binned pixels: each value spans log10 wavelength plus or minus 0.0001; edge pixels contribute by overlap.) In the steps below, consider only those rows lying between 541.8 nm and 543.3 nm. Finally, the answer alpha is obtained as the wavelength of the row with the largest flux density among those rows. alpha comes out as 542.160 nm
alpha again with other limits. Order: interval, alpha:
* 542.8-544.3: 542.910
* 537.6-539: 538.924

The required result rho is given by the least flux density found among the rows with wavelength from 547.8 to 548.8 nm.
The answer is 115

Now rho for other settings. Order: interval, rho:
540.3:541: 113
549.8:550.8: 94.1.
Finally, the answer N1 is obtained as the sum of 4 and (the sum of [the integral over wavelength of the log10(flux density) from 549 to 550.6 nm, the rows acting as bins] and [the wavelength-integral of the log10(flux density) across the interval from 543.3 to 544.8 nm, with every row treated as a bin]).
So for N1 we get 10.1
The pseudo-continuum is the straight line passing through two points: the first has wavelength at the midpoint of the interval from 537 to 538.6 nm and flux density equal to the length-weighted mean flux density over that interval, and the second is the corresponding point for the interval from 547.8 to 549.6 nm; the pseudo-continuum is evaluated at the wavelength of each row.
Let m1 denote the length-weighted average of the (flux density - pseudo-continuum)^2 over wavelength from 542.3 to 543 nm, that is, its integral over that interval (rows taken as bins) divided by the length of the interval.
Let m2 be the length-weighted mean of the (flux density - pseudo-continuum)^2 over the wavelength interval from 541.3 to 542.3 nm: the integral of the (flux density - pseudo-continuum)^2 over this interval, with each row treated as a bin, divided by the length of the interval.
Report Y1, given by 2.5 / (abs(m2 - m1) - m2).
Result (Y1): 0.12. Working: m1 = 23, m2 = 1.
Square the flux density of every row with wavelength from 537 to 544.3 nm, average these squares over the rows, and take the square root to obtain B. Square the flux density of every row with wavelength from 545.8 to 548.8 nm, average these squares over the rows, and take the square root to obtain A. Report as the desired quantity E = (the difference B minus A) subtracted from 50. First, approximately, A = 107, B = 105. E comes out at 51.6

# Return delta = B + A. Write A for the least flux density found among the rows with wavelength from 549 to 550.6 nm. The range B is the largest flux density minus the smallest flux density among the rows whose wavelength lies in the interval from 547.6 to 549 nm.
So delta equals 118.6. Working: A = 93.6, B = 25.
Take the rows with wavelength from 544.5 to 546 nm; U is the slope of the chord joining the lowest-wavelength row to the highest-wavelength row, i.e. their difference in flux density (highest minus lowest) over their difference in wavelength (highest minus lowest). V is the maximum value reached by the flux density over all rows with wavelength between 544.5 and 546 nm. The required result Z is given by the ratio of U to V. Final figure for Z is 0.01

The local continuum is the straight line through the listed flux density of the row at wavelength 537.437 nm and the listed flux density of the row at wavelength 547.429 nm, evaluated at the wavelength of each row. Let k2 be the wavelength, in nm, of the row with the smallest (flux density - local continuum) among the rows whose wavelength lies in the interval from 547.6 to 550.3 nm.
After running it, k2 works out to 549.703 nm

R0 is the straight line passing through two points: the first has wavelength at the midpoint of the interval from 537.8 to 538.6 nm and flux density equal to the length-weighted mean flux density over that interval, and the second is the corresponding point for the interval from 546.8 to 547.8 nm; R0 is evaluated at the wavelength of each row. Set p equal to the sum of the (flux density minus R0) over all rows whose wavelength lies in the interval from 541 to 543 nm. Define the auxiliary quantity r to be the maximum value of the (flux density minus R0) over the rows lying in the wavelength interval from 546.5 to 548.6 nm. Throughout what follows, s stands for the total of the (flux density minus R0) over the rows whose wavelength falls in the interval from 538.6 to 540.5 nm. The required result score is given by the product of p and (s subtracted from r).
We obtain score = -899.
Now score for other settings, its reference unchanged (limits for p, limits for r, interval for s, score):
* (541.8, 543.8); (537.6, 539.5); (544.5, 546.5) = -243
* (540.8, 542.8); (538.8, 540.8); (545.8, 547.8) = 135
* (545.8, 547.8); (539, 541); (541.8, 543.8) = 232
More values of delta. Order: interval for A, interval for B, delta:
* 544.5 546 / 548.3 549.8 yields 135.4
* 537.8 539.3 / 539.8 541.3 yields 117.0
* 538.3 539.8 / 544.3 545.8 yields 119.4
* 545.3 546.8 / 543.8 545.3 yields 115.7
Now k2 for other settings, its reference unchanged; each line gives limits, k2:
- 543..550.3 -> 543.911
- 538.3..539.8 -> 538.428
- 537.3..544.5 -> 543.911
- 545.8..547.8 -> 546.925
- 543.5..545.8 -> 543.911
